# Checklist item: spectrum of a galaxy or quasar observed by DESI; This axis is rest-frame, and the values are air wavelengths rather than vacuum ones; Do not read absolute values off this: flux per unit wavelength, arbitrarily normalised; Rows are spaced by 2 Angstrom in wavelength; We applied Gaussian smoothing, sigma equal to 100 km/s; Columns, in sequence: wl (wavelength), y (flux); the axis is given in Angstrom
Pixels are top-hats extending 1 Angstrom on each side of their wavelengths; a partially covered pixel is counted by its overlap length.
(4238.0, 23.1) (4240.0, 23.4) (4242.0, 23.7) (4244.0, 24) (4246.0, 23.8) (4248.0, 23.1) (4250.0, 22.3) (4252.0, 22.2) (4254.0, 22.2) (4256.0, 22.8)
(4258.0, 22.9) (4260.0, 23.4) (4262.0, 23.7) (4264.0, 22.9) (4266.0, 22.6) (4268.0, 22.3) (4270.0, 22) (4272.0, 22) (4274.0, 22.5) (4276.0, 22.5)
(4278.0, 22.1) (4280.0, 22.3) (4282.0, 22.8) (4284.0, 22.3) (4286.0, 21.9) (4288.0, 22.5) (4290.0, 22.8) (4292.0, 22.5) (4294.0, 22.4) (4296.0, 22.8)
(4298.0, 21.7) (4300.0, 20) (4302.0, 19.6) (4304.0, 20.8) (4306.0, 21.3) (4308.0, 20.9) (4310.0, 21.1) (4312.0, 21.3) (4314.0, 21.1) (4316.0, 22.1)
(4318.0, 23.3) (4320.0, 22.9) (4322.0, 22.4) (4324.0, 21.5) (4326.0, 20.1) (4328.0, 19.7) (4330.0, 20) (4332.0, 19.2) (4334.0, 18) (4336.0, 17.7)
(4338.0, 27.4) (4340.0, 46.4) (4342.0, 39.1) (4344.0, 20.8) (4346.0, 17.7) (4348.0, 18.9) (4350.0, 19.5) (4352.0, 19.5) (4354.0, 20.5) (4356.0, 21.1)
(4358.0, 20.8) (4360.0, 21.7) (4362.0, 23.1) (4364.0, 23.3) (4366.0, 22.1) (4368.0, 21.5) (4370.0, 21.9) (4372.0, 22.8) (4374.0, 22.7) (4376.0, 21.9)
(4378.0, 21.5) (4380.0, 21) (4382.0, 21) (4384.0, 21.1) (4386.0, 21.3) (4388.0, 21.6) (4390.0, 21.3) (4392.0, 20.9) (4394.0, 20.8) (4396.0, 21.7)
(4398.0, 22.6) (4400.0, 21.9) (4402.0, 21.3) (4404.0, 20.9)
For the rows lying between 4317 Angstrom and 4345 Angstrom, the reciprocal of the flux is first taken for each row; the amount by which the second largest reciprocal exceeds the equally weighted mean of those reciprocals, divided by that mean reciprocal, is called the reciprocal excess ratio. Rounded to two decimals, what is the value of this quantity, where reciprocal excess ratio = 0.25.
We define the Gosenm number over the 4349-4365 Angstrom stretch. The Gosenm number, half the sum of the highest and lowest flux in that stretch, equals 21.4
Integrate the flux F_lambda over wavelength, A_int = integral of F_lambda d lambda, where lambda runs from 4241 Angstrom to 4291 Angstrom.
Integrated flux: 1135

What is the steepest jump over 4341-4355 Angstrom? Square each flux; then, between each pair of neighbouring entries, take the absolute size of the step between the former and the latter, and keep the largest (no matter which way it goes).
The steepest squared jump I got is 1096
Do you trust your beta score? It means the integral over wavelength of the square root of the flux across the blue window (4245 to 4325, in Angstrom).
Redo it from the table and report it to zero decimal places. 377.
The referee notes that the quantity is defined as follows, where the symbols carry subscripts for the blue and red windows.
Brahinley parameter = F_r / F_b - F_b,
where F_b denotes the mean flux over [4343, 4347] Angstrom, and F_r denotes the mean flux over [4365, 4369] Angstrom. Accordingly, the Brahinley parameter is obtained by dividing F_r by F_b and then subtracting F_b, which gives -18.1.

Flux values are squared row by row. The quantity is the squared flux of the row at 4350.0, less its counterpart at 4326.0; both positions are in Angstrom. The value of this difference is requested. -24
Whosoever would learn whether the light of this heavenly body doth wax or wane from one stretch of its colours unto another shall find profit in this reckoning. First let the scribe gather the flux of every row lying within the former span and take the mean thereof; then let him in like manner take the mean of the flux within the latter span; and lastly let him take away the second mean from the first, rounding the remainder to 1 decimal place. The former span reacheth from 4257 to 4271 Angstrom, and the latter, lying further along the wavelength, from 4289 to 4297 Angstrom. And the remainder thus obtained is 0.2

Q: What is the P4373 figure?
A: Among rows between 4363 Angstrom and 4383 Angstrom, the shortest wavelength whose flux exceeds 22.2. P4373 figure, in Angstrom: 4364.0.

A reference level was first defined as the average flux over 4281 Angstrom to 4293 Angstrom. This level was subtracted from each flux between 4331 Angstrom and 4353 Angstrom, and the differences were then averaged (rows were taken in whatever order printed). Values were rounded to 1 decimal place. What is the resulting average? 1.6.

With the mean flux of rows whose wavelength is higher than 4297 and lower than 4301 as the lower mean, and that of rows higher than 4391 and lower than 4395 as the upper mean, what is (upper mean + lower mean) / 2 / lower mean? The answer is 1.00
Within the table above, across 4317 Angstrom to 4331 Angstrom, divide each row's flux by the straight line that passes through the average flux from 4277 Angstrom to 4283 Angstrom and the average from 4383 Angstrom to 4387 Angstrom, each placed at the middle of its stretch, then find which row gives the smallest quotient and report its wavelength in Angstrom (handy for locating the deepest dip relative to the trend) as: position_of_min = 4328.0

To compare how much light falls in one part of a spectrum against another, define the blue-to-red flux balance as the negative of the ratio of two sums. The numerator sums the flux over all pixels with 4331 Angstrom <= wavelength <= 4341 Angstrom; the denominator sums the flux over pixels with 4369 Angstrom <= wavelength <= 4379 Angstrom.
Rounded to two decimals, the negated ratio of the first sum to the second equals -1.16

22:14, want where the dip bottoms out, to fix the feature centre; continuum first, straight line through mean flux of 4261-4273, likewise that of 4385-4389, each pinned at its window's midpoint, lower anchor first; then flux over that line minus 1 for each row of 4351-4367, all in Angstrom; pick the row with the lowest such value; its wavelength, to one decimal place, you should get 4352.0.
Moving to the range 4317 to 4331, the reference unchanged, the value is 4328.0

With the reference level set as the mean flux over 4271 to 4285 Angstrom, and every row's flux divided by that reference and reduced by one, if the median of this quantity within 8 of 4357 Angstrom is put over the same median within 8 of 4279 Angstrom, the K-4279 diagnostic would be 25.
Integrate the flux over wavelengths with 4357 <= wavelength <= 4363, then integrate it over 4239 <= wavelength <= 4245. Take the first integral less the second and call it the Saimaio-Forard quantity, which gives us -11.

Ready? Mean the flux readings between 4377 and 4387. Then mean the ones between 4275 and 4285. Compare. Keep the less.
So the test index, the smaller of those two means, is 21.2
